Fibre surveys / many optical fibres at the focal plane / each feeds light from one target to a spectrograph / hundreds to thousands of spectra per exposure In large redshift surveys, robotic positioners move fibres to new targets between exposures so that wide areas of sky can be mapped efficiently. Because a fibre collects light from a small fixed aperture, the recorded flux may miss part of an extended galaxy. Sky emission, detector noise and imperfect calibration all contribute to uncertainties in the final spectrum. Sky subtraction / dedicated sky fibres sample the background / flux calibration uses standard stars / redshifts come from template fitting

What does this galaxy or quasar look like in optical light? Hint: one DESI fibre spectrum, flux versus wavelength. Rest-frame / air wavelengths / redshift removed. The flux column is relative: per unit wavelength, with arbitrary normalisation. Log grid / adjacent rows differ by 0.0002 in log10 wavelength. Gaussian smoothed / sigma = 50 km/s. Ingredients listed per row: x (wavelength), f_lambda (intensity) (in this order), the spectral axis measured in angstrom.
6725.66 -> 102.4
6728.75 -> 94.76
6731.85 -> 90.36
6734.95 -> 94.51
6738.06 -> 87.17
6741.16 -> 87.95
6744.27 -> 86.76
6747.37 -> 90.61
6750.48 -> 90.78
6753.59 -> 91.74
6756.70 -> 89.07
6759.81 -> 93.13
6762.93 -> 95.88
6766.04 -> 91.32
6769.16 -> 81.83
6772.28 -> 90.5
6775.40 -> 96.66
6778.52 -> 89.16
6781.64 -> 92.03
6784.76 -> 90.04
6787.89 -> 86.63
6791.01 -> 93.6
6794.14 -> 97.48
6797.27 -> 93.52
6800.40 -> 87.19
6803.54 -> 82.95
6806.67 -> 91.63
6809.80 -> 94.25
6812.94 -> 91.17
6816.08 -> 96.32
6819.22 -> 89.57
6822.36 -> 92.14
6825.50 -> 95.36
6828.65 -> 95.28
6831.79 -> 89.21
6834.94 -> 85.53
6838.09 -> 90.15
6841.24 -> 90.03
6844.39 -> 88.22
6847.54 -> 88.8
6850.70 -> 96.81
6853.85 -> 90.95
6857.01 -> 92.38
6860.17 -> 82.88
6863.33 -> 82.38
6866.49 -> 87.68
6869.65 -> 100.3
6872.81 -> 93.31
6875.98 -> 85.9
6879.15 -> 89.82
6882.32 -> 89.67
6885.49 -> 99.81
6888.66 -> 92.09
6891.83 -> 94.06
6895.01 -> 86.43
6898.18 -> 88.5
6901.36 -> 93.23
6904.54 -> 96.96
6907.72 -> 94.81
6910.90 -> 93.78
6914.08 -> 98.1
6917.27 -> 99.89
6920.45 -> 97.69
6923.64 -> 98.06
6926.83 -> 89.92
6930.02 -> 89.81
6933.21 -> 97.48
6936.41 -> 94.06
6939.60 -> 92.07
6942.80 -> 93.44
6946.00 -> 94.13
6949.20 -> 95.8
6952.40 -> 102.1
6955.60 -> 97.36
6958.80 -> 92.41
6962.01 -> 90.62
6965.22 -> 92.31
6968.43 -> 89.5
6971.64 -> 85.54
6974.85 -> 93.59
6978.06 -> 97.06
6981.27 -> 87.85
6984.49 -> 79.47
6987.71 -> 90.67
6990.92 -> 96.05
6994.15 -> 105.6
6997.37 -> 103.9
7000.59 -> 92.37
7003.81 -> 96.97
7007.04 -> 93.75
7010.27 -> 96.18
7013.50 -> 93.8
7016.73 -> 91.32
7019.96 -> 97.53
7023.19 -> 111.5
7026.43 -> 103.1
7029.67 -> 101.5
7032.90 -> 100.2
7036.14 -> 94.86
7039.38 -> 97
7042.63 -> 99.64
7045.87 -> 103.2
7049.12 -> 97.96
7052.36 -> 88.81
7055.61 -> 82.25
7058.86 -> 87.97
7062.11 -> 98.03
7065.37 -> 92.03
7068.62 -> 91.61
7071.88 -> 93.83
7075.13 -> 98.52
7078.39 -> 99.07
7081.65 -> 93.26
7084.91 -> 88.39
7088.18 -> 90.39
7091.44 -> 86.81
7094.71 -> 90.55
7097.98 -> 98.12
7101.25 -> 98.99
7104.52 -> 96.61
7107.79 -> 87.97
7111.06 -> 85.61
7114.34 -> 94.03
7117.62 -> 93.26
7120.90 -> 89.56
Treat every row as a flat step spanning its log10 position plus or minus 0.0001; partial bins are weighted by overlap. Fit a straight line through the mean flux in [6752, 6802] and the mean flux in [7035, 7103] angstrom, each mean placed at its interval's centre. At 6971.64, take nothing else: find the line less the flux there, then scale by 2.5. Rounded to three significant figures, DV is 18.6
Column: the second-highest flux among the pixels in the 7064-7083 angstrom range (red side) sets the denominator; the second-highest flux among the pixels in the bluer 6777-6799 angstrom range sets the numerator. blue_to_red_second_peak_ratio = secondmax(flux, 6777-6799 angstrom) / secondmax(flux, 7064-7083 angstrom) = 0.95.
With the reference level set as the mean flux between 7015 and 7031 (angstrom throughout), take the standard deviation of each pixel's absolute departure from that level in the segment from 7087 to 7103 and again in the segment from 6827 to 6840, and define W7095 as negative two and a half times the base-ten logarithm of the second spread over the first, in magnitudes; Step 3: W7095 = 0.3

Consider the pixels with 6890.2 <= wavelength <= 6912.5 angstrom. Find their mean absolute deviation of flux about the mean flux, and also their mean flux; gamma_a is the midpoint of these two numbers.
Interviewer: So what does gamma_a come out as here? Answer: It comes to 47.7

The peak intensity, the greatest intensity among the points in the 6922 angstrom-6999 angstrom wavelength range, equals 105.6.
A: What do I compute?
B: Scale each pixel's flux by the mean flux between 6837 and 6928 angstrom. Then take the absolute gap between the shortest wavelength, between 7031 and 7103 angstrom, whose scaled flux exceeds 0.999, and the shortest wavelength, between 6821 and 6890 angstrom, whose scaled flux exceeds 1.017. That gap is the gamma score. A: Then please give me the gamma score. 207.4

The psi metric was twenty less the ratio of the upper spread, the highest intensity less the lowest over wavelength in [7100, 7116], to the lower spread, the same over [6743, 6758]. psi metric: 17.3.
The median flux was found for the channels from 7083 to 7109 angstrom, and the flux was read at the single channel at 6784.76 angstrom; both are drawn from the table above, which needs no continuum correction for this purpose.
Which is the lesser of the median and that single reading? 90.0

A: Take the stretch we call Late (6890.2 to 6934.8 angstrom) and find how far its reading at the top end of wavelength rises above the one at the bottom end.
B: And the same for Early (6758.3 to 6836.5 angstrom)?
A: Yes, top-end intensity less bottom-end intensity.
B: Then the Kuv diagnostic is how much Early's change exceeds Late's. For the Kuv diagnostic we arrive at -11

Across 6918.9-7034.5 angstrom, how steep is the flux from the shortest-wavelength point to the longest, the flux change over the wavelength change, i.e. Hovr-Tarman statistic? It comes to 0.02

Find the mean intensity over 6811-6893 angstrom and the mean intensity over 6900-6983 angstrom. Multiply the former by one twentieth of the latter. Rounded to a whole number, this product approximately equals 429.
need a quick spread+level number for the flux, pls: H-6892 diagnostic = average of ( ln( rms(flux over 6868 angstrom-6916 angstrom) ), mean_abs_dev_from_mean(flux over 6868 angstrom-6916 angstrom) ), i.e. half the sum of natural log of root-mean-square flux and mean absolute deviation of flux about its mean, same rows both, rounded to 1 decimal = 4.0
